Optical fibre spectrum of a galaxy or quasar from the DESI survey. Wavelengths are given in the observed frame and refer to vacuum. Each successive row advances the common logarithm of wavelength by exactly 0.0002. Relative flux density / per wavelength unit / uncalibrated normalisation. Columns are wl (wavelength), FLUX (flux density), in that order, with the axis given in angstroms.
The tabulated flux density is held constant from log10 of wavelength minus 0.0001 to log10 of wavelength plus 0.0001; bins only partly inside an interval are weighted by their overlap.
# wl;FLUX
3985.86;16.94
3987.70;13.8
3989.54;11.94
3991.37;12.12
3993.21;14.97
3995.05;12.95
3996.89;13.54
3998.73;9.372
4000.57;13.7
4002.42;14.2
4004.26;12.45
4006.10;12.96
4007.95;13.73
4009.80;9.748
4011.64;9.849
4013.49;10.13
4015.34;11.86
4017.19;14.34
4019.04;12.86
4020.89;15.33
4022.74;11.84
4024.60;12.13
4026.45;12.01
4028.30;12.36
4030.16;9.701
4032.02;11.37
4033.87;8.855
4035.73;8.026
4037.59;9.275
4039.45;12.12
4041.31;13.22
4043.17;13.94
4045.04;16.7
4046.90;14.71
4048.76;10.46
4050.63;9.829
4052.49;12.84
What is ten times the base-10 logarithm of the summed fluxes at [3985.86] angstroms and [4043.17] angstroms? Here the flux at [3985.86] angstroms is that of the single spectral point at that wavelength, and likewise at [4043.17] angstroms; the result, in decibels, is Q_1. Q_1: 14.9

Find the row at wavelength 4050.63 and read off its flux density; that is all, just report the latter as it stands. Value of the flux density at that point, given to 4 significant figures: 9.829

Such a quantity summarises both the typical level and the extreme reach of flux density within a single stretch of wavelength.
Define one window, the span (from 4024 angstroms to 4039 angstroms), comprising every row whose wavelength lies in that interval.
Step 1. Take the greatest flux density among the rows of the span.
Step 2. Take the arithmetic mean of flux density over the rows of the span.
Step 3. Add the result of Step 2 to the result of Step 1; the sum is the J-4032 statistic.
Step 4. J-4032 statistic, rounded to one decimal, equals 22.8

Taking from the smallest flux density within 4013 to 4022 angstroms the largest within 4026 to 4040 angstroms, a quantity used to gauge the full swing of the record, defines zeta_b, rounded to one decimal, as -2.2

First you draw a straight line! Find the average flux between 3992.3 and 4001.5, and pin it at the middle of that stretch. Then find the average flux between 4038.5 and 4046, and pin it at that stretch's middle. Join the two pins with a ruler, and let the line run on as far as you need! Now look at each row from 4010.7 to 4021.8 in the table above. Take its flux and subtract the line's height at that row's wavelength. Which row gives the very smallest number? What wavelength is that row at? 4011.64 angstroms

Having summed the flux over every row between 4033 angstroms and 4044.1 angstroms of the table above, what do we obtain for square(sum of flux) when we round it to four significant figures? 4282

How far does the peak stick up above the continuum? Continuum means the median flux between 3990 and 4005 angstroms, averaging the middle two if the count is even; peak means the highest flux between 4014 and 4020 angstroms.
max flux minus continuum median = 1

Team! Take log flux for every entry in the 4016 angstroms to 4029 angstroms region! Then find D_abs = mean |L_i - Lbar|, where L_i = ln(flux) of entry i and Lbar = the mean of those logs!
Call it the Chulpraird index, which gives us 0.078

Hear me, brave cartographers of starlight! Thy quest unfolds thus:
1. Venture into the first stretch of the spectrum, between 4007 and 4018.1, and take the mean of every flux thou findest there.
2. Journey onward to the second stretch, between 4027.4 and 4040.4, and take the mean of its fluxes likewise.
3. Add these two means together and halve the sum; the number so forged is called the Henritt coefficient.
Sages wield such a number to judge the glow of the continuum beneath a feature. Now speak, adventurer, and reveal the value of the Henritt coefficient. 10.9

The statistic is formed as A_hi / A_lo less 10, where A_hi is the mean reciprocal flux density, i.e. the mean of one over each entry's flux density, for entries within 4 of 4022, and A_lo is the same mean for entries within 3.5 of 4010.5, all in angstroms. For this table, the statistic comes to -9.2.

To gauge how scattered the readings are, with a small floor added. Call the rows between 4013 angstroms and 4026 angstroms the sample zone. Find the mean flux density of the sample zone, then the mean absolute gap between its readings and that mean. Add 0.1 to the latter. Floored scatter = 1.42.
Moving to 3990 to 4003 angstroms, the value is 1.38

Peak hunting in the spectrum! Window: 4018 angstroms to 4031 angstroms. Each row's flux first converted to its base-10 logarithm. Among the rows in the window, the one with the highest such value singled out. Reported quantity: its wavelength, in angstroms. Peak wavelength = 4020.89 angstroms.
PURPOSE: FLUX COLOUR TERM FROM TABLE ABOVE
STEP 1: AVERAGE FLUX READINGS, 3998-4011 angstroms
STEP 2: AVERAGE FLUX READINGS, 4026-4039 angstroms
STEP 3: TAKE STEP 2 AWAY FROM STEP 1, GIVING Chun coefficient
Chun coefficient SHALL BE 2.1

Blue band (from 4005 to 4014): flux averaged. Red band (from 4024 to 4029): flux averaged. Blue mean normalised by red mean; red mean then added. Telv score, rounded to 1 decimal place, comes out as 13.1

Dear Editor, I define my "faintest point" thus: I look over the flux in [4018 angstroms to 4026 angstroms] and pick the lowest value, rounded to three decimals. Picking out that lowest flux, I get 11.840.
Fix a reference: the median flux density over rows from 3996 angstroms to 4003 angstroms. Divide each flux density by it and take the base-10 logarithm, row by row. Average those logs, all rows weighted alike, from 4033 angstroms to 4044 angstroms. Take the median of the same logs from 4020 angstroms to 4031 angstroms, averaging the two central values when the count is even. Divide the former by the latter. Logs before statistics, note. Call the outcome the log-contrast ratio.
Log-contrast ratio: 2.0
